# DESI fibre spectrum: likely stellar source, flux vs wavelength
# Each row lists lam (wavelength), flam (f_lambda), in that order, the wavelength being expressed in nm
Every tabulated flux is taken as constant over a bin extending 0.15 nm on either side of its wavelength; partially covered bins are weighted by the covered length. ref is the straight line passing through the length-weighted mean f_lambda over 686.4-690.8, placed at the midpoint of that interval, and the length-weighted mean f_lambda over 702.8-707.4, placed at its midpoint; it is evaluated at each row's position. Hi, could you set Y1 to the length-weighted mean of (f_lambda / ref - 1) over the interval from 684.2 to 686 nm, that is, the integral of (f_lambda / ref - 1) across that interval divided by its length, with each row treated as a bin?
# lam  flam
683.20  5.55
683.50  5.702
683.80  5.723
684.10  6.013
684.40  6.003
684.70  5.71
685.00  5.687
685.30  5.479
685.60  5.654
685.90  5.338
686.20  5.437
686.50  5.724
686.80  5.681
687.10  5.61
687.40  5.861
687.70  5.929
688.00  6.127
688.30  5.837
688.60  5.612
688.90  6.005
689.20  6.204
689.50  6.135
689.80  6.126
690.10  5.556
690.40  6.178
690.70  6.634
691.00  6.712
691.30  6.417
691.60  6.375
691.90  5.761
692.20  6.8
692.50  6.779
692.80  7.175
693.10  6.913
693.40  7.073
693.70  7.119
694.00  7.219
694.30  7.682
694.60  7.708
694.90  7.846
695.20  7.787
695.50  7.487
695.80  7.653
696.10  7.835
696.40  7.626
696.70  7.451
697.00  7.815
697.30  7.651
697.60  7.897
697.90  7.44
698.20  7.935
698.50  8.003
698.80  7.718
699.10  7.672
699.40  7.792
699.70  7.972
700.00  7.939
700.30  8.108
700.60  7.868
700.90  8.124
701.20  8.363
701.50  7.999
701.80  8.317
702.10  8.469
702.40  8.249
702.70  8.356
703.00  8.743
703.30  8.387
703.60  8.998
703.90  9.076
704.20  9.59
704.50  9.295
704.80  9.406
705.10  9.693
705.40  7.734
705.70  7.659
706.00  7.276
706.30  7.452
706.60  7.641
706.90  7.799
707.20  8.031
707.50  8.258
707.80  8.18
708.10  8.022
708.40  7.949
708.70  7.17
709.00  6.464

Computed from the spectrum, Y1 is 0.05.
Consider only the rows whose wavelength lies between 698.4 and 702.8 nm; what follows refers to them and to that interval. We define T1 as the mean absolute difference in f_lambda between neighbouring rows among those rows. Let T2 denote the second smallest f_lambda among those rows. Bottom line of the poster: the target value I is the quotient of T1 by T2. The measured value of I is 0.025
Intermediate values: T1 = 0.19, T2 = 7.718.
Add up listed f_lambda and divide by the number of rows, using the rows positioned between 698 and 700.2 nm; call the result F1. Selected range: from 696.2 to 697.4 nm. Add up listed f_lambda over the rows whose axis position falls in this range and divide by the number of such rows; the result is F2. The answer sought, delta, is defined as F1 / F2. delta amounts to 1.0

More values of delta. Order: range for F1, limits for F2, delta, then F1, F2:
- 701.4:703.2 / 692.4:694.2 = 1.2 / 8.4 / 7.0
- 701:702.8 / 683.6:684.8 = 1.4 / 8.3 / 5.9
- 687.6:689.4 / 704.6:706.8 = 0.7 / 6.0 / 8.1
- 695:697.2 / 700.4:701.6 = 0.9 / 7.7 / 8.1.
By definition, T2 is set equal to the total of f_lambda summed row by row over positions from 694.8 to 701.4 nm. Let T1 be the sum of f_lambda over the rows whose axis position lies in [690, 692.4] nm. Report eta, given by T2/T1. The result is 3.4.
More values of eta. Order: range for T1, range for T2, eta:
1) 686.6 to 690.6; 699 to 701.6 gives 0.9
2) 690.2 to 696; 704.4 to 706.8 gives 0.5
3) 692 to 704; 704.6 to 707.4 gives 0.2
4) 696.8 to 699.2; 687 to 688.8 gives 0.6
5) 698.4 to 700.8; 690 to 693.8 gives 1.4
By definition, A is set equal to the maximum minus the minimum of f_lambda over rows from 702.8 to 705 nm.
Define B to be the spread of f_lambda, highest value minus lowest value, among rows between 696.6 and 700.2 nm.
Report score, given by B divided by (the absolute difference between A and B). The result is 0.9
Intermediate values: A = 1.20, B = 0.6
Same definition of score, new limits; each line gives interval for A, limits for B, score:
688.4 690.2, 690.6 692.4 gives 2.7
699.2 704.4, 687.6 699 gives 3.8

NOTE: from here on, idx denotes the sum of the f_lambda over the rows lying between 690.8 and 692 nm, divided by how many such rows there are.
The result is 6.3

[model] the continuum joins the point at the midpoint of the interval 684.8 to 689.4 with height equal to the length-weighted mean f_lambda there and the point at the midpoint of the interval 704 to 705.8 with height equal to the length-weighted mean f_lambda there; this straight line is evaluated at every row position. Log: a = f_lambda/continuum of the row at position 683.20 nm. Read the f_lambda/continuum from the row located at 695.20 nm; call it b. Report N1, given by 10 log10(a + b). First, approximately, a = 1.10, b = 1.08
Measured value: 3.39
